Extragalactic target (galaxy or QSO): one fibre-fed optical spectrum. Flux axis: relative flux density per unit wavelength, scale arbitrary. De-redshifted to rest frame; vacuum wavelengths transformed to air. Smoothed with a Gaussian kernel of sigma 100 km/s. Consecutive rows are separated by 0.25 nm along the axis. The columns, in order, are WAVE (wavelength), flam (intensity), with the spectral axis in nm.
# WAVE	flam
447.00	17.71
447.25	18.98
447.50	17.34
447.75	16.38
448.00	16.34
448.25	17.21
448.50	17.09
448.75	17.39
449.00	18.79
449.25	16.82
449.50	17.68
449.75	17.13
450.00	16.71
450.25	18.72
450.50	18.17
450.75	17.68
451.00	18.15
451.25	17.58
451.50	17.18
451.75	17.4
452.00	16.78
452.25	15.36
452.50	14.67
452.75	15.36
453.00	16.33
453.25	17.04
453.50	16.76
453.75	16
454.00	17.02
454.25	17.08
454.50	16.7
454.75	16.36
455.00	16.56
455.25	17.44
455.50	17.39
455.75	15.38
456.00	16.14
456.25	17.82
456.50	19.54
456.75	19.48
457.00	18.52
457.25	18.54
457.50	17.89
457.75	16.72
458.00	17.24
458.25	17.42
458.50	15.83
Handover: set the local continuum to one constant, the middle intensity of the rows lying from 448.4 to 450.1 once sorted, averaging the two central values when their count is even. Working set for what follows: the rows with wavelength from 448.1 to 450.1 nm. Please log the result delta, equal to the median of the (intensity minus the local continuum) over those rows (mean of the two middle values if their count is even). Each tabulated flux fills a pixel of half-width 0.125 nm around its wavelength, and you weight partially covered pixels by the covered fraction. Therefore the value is 0.0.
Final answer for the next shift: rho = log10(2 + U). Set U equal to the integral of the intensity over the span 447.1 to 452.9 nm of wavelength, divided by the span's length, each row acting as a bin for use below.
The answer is 1.28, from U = 17.2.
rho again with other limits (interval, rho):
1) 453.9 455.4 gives 1.28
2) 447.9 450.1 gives 1.28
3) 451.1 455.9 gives 1.27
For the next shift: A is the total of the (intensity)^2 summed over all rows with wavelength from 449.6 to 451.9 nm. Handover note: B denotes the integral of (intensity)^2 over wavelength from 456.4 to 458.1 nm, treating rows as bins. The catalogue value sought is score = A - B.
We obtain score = 2233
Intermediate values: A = 2802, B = 569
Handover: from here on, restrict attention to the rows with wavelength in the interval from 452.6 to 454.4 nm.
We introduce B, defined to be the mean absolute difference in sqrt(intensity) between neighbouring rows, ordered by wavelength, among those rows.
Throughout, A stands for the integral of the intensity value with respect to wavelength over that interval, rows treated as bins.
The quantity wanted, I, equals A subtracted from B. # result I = -30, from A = 30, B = 0.078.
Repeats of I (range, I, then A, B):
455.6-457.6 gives -36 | 36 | 0.099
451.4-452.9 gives -24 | 24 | 0.091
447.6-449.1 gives -26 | 26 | 0.065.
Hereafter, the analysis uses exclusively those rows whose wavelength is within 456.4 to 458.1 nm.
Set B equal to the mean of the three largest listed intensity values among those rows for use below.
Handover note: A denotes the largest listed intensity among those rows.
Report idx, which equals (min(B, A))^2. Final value 368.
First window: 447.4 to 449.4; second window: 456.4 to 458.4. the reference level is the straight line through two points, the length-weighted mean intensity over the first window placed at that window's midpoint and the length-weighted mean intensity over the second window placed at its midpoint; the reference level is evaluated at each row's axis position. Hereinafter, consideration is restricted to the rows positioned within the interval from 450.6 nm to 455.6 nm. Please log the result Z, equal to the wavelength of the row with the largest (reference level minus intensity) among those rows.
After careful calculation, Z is 452.50 nm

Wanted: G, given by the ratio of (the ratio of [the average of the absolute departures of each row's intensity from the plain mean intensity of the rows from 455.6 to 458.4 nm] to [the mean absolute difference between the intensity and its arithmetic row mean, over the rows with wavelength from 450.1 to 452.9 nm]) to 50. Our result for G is 0.019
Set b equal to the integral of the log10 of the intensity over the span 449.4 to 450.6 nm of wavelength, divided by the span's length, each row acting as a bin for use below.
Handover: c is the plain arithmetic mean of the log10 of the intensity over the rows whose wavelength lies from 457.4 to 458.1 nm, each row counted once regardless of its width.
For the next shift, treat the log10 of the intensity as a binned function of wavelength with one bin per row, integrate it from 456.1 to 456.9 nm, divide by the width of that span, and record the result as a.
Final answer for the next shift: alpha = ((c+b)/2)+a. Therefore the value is 2.52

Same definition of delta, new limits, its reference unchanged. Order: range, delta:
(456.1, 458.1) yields 1.1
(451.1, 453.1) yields -0.6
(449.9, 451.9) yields 0.5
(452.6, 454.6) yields -0.4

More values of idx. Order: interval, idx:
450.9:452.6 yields 314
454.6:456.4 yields 308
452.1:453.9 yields 279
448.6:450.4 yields 338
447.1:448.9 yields 321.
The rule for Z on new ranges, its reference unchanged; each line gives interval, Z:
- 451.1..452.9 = 452.50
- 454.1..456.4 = 455.75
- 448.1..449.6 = 449.25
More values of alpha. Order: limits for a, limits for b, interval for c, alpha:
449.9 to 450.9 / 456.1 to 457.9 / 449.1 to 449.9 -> 2.50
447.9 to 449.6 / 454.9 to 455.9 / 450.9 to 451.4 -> 2.48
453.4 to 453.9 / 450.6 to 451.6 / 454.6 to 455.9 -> 2.45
